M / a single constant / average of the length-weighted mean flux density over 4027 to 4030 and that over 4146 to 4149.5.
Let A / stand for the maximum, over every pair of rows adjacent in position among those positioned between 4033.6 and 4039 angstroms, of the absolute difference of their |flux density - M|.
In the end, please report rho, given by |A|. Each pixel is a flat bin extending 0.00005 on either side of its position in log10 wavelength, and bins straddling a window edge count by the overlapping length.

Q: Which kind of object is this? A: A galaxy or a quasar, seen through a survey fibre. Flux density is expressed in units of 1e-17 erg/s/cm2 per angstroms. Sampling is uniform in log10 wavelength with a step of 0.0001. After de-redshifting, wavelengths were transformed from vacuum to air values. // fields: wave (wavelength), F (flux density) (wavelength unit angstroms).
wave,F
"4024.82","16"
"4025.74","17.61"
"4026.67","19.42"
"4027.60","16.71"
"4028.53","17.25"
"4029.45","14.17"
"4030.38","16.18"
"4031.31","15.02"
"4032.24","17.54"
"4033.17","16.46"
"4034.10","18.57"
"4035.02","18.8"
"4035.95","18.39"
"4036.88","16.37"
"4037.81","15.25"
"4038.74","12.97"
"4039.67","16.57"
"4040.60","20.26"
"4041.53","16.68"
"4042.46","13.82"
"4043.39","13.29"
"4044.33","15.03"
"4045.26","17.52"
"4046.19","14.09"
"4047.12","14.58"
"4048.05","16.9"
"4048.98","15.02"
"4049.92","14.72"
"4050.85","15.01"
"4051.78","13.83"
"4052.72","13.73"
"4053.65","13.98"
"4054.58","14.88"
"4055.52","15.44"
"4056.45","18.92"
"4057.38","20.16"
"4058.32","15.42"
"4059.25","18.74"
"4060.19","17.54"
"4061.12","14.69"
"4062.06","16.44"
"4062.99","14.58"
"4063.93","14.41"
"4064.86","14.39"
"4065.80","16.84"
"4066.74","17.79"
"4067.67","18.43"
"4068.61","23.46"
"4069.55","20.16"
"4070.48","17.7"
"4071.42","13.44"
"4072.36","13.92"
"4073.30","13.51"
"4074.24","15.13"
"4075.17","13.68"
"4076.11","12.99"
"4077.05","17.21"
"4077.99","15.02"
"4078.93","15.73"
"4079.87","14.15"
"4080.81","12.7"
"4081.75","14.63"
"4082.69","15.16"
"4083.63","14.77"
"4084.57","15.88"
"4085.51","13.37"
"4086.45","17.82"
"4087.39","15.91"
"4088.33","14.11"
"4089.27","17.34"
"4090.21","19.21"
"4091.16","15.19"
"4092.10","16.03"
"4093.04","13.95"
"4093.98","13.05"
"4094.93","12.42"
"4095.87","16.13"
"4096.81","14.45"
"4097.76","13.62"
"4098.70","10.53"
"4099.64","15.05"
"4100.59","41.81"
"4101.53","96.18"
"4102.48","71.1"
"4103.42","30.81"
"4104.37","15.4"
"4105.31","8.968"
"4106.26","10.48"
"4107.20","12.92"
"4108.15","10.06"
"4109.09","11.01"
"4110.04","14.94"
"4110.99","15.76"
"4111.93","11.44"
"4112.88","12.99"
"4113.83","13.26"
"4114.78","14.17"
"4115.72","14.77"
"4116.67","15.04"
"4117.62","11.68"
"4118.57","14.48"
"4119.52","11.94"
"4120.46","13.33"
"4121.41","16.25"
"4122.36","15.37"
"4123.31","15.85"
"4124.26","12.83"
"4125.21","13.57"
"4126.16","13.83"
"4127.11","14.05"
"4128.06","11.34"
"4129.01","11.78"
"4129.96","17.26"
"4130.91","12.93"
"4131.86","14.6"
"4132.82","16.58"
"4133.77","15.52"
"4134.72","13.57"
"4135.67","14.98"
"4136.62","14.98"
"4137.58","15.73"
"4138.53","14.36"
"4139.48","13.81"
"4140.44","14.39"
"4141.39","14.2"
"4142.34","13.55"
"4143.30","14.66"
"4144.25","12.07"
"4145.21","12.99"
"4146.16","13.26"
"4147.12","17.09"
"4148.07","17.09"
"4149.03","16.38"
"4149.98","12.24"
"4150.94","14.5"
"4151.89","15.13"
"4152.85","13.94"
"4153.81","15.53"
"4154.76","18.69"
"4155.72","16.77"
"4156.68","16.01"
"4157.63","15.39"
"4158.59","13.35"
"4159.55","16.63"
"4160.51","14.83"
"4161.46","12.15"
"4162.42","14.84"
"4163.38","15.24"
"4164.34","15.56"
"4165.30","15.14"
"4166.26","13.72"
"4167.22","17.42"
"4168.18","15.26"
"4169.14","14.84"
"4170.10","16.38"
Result 2.3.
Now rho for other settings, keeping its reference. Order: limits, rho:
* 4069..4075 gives 2.5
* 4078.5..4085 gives 1.9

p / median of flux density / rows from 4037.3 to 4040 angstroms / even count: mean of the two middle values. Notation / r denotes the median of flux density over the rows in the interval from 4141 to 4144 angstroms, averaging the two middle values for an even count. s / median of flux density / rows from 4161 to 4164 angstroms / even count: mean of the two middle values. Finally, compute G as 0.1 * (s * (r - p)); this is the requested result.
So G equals -1.6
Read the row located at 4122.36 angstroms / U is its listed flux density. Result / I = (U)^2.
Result 236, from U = 15.37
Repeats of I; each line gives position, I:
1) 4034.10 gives 345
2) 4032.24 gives 308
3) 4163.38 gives 232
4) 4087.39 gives 253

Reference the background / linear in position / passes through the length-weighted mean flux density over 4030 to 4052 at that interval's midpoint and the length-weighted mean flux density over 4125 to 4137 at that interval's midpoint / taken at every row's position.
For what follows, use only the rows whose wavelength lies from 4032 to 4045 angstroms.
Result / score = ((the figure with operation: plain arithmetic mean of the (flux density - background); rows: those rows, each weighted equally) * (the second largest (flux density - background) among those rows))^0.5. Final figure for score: 1.04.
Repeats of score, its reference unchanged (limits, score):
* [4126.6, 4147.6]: 0.63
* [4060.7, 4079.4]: 1.63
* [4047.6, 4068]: 1.05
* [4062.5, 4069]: 2.20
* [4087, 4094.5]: 1.15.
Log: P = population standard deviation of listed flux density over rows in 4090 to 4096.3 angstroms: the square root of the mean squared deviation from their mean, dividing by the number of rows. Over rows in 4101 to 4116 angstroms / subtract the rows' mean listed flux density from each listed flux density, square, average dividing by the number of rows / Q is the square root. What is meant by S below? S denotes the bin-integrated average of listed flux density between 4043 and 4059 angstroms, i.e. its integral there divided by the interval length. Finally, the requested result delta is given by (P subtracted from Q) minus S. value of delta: 6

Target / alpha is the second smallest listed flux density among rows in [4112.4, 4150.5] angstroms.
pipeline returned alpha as 11.68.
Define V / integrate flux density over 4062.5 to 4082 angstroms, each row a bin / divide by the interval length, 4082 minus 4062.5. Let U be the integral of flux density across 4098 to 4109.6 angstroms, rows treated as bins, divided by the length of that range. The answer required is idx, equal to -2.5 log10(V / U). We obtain 0.61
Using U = 27.5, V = 15.7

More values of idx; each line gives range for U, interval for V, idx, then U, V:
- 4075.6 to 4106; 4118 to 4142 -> 0.38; 20.3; 14.3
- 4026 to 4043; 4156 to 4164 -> 0.13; 16.7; 14.9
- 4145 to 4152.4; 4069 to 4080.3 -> -0.03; 14.9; 15.3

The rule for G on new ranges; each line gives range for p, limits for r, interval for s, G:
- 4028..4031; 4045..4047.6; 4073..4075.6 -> -2.2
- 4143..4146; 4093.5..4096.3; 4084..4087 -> 0.1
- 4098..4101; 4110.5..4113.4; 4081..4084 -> -3.0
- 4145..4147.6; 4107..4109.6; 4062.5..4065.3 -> -3.2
